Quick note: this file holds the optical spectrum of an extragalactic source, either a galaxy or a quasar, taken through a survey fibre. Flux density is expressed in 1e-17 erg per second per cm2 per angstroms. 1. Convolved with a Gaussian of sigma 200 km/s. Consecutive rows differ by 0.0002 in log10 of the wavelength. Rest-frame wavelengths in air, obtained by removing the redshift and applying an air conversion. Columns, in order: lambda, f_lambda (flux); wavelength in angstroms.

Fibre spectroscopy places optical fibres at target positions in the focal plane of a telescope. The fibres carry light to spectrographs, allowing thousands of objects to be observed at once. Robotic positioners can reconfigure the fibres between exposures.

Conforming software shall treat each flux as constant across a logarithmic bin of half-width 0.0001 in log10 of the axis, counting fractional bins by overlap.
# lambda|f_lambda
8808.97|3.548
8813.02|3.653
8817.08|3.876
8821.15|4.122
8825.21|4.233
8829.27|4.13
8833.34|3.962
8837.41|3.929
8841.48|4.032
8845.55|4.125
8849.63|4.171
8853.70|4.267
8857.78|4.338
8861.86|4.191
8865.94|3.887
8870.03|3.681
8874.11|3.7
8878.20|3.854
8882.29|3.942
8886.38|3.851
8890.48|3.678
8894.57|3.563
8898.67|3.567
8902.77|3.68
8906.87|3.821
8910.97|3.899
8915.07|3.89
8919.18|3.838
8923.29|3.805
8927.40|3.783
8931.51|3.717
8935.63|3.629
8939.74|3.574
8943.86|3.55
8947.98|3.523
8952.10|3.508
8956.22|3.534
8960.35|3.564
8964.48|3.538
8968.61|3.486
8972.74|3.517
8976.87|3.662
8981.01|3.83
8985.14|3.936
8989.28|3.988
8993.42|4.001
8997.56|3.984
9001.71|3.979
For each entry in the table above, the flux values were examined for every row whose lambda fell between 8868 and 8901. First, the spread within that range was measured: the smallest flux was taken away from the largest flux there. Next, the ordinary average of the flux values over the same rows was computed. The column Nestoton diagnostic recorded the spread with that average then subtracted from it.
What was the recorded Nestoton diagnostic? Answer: -3.35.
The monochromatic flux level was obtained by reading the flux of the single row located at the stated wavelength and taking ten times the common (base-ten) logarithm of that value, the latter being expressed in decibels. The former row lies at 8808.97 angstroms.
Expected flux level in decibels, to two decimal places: 5.50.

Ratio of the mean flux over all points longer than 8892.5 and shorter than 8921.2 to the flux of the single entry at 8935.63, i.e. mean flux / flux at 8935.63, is 1.03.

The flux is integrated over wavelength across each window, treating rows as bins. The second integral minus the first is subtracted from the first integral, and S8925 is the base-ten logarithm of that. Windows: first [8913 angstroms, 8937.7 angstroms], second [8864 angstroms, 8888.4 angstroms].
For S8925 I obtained 1.97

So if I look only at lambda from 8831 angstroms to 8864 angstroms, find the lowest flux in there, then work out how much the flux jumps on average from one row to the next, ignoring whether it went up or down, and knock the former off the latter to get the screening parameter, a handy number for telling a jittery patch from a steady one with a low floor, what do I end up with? -3.84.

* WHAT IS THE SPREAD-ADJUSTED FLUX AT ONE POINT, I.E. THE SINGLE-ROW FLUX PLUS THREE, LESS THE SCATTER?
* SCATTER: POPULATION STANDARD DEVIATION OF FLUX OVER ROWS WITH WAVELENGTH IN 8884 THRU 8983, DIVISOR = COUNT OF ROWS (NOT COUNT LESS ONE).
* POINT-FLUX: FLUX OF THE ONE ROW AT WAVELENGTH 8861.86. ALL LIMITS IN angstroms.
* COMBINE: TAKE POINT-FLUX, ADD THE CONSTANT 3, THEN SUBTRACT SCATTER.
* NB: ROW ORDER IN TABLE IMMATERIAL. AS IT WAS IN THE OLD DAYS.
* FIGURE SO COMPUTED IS 7.06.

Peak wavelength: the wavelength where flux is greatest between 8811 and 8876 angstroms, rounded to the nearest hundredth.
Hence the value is 8857.78 angstroms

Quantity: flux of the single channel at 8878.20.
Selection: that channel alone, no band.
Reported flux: 3.854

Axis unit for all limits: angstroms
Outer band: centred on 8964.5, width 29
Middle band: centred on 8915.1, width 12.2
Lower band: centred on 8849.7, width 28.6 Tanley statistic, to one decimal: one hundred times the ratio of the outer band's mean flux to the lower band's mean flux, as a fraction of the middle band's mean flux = 22.0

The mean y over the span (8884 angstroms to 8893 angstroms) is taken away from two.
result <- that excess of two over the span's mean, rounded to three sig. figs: -1.76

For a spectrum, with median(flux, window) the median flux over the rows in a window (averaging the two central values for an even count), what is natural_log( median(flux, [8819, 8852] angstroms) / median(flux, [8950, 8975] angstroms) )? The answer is 0.16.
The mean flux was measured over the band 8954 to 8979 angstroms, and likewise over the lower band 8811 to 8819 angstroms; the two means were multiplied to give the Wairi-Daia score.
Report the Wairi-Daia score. 13.4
